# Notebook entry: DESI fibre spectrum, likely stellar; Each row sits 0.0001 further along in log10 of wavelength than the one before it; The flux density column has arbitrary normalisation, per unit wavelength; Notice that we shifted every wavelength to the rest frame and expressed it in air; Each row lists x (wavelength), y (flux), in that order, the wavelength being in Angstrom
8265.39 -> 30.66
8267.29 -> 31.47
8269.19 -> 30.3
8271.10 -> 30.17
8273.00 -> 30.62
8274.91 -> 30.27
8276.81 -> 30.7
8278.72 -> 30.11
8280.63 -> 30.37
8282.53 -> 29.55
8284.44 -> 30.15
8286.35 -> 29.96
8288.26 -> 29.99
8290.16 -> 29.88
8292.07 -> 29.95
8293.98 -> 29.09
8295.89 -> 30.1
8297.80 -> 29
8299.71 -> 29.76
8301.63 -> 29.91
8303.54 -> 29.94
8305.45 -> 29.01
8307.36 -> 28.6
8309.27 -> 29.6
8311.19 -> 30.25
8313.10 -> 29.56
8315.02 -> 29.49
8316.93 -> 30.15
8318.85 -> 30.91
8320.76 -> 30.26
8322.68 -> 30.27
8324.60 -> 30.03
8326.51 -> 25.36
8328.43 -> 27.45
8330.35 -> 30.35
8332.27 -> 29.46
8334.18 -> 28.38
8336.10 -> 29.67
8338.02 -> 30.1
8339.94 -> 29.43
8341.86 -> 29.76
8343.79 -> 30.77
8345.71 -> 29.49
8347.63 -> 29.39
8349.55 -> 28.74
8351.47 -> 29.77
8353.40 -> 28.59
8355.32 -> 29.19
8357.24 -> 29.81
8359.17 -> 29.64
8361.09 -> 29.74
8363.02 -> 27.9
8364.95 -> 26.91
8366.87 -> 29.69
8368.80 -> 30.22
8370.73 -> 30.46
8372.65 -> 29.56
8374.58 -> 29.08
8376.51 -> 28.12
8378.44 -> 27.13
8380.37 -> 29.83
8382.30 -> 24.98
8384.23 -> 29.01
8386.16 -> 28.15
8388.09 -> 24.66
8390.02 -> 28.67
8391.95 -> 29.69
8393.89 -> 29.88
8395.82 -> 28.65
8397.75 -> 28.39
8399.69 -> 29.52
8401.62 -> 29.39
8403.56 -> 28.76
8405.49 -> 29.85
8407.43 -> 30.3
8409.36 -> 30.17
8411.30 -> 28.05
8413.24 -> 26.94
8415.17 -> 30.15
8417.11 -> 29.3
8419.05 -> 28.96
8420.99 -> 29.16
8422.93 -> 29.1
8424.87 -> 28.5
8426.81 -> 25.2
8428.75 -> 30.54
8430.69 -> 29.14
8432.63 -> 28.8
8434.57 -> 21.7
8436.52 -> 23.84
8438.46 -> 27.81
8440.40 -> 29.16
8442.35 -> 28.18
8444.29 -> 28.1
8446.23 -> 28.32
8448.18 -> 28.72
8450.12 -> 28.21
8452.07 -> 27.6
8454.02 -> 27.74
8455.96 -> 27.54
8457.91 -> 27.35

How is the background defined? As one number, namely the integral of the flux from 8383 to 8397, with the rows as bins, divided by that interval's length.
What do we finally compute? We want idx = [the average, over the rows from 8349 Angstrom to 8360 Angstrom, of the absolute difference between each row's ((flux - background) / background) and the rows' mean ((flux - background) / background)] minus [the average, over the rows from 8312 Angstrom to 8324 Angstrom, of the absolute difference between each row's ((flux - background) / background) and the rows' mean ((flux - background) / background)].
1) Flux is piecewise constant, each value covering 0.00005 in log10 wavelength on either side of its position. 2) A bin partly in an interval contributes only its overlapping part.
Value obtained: 0.00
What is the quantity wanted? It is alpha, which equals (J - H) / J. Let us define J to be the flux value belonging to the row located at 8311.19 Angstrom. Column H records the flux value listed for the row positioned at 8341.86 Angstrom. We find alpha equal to 0.016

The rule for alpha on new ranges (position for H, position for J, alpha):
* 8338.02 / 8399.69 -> -0.020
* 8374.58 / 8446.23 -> -0.027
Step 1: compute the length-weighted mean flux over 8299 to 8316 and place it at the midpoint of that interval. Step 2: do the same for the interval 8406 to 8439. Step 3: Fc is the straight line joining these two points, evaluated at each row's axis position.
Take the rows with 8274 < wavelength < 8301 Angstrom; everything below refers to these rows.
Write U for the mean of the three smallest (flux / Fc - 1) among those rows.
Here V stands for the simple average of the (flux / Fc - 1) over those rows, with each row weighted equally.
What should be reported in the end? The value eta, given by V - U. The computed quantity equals 0.02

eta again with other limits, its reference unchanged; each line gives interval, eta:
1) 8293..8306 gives 0.02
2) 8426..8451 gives 0.14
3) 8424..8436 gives 0.08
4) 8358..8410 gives 0.12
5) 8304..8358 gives 0.08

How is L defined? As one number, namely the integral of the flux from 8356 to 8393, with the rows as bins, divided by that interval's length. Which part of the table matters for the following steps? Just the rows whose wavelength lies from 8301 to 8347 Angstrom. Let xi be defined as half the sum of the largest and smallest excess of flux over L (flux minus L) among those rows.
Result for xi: -0.5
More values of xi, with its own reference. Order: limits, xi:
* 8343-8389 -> -0.9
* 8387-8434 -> -1.0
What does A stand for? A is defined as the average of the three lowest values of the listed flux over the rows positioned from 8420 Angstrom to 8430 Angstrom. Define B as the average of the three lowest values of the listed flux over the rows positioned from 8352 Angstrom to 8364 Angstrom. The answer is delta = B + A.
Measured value 56.2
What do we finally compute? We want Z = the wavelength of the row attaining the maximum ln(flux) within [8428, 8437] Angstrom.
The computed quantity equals 8428.75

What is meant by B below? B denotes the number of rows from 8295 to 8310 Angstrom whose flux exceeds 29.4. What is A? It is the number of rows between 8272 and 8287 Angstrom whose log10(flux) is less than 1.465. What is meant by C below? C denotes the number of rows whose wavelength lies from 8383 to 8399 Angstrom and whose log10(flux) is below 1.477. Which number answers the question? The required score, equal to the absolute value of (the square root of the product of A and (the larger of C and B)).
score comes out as 0.0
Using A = 0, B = 5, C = 8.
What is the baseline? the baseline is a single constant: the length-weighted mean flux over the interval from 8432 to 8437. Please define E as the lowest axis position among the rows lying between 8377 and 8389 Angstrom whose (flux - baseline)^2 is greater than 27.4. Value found 8380.37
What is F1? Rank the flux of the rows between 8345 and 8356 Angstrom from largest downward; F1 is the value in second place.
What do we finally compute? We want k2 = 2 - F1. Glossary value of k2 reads -27.5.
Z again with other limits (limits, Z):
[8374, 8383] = 8380.37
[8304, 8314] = 8311.19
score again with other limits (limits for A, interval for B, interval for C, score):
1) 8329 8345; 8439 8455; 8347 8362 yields 2.8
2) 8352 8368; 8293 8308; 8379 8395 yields 4.9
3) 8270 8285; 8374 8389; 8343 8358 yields 0.0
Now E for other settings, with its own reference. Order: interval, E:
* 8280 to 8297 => 8280.63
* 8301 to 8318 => 8301.63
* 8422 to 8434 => 8428.75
